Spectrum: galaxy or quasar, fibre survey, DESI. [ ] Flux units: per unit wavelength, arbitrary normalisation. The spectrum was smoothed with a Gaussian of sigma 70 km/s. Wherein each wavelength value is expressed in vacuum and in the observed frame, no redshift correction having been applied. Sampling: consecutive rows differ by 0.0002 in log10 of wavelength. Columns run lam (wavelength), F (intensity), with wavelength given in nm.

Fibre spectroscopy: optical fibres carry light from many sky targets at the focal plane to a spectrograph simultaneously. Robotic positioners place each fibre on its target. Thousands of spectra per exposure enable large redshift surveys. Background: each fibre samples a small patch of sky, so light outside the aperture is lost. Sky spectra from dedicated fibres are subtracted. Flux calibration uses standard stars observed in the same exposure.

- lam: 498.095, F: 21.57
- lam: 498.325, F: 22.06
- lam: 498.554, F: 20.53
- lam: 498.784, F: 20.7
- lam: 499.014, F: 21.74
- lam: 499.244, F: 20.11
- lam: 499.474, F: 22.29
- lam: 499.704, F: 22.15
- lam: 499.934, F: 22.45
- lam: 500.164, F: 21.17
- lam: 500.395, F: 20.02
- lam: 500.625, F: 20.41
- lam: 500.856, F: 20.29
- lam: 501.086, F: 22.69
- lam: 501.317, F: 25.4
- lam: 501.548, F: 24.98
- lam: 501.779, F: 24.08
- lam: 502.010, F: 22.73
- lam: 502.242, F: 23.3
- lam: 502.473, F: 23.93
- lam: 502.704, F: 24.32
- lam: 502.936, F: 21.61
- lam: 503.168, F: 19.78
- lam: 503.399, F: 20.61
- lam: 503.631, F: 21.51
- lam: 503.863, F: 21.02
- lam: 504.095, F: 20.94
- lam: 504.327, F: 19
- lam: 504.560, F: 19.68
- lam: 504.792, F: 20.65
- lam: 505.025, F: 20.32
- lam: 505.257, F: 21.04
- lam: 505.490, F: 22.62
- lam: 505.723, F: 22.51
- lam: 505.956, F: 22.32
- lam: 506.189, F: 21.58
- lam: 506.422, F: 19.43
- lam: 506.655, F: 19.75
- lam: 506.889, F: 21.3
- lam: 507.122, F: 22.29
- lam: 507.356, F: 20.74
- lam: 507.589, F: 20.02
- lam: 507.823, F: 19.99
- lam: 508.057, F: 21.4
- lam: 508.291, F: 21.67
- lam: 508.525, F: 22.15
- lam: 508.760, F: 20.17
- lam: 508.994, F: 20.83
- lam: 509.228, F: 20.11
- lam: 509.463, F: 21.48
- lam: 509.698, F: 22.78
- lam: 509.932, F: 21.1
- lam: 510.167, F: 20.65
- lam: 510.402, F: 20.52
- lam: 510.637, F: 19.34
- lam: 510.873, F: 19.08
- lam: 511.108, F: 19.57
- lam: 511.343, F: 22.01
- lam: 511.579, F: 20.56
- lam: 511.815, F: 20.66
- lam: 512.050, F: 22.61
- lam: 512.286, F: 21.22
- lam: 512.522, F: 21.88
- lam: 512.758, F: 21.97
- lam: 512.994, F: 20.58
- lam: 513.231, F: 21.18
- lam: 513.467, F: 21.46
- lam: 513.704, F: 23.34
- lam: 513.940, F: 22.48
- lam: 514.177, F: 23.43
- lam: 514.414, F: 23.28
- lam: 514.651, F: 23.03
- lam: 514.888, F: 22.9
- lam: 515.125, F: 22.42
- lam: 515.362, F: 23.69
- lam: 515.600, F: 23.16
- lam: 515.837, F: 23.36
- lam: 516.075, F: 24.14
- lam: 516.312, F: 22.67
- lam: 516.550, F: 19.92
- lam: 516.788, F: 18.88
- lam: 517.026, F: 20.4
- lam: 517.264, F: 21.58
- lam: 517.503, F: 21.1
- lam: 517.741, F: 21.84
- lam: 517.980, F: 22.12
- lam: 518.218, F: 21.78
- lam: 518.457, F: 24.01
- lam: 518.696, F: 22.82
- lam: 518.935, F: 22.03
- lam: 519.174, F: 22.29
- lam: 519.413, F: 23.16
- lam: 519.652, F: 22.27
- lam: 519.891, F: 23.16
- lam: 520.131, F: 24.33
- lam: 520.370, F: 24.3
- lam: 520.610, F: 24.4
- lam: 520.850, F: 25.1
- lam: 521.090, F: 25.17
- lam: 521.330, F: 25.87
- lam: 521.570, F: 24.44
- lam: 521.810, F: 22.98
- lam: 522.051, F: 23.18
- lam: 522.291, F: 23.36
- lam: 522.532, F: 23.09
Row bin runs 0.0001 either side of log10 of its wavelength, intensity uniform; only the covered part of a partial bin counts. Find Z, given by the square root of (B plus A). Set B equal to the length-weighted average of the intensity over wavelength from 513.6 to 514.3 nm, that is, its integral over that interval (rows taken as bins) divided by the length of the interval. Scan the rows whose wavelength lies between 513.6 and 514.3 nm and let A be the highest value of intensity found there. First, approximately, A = 23.43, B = 23.1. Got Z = 6.82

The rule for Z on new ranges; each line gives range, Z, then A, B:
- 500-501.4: 6.86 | 25.4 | 21.6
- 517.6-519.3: 6.81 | 24.01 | 22.4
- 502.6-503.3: 6.79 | 24.32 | 21.8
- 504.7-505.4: 6.46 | 21.04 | 20.7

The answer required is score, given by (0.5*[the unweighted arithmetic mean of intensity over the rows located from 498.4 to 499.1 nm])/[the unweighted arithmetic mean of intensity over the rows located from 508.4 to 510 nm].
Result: 0.494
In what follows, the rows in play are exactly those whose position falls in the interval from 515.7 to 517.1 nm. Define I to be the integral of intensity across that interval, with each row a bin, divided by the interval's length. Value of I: 22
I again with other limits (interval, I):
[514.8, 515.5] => 23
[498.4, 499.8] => 21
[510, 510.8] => 20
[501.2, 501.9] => 25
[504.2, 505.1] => 20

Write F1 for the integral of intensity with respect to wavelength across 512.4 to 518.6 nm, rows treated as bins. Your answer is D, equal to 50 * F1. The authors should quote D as 6875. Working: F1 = 137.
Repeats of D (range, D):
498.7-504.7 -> 6541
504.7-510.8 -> 6409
